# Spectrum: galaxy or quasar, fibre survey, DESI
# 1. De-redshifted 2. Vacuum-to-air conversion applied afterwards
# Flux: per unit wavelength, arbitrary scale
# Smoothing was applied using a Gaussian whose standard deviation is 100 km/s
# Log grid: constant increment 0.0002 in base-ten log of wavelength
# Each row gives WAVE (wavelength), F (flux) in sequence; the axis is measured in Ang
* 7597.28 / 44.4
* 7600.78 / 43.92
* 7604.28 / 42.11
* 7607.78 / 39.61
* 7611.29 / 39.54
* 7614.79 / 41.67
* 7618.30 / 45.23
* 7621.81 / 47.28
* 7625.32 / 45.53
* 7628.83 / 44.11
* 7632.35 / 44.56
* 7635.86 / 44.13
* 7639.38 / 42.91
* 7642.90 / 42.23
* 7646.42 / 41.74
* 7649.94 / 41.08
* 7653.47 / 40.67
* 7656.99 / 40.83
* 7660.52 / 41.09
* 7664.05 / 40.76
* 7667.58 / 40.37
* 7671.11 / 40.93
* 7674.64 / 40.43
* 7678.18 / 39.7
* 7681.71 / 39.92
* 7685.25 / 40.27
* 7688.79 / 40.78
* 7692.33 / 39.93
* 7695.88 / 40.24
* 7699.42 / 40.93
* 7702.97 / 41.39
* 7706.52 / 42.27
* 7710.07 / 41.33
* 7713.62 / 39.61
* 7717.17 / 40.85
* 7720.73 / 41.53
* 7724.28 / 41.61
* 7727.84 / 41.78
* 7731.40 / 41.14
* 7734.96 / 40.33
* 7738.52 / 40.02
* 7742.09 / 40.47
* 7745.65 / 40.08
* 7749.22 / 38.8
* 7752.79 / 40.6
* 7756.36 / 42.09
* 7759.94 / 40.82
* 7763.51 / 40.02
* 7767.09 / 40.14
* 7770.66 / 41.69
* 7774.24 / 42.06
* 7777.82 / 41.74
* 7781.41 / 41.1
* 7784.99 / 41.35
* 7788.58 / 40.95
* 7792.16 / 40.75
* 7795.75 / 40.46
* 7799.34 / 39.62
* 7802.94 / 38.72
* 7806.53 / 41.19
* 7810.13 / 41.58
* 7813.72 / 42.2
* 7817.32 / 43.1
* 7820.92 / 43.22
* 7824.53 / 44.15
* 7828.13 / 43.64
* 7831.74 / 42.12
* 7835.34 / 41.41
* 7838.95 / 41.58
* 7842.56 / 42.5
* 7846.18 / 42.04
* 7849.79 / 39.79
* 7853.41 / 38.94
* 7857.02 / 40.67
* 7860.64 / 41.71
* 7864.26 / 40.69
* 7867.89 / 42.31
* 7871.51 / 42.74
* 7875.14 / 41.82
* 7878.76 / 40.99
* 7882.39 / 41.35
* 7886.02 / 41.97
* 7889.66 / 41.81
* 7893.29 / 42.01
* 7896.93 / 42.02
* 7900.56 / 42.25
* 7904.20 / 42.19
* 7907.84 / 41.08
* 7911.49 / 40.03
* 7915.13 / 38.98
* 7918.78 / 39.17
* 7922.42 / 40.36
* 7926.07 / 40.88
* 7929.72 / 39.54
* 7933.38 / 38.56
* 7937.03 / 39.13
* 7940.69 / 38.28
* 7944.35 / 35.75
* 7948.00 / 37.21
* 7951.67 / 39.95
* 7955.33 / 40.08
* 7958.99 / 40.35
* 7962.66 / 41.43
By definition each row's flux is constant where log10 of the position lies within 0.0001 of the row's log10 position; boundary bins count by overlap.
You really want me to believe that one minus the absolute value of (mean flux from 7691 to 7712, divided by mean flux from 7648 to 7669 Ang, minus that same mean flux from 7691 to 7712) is -39.0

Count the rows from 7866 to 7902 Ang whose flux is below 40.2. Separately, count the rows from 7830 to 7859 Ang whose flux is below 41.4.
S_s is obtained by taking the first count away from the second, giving 3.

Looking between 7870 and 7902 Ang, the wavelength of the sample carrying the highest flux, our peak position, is 7871.51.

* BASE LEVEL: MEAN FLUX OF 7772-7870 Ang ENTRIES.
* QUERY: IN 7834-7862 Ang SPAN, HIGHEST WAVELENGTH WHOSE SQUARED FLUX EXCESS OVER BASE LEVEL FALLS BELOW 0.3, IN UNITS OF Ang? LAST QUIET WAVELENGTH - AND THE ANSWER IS 7860.64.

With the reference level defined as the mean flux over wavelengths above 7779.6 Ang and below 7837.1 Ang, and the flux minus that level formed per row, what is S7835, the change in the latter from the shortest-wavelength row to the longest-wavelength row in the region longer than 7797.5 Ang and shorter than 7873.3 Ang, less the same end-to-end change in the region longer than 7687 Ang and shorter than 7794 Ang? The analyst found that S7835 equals 3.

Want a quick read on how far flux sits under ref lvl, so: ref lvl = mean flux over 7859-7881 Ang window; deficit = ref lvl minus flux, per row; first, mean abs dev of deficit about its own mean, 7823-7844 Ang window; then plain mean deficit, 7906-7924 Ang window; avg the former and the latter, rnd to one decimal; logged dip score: 1.3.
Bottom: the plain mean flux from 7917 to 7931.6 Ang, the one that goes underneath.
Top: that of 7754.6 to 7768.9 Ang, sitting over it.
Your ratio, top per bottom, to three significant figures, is 1.02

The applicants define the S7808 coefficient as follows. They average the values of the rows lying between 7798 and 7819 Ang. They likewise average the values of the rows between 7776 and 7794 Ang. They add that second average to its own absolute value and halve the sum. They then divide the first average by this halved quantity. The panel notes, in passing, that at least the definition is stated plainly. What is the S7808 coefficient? 1.00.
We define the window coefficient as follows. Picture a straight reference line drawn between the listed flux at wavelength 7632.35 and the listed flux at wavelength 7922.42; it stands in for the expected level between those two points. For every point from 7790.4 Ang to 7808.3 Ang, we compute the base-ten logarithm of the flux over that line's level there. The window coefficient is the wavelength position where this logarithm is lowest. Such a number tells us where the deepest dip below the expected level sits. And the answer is 7802.94 Ang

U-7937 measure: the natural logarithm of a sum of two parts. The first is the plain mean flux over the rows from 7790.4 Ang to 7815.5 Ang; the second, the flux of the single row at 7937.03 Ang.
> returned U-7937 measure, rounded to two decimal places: 4.38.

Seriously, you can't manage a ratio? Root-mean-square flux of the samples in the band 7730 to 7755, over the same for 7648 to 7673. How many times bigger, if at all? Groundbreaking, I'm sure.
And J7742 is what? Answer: 0.99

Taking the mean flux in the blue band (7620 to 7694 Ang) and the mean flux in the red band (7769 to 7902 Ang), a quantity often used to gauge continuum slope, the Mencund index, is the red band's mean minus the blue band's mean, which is -0.3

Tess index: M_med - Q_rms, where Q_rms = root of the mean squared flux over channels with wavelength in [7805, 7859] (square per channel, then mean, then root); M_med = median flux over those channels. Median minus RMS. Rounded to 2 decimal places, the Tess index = 0.14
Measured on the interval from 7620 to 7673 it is -0.86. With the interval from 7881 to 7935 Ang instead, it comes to 0.25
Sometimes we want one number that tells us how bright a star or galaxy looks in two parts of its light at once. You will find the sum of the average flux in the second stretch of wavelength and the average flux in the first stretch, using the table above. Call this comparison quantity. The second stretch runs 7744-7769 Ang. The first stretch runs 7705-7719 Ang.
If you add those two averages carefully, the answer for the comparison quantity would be 81.4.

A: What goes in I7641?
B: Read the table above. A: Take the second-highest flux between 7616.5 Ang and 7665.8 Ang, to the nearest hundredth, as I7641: 45.53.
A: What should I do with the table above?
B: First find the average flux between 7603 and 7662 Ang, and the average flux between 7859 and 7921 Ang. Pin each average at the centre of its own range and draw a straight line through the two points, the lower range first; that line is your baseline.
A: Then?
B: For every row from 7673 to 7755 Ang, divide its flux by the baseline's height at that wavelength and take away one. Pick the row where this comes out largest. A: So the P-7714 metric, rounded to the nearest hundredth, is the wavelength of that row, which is 7706.52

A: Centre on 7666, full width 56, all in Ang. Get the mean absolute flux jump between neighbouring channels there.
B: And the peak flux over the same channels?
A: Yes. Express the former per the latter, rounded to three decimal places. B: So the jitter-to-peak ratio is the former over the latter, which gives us 0.011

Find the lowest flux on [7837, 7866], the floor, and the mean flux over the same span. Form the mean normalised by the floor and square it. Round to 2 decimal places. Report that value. 1.11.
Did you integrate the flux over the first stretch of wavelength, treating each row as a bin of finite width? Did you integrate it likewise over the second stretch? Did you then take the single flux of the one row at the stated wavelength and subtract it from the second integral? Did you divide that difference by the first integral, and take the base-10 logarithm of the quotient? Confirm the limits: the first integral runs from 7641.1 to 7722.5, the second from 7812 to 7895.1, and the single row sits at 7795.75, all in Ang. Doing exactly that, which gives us 0.015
